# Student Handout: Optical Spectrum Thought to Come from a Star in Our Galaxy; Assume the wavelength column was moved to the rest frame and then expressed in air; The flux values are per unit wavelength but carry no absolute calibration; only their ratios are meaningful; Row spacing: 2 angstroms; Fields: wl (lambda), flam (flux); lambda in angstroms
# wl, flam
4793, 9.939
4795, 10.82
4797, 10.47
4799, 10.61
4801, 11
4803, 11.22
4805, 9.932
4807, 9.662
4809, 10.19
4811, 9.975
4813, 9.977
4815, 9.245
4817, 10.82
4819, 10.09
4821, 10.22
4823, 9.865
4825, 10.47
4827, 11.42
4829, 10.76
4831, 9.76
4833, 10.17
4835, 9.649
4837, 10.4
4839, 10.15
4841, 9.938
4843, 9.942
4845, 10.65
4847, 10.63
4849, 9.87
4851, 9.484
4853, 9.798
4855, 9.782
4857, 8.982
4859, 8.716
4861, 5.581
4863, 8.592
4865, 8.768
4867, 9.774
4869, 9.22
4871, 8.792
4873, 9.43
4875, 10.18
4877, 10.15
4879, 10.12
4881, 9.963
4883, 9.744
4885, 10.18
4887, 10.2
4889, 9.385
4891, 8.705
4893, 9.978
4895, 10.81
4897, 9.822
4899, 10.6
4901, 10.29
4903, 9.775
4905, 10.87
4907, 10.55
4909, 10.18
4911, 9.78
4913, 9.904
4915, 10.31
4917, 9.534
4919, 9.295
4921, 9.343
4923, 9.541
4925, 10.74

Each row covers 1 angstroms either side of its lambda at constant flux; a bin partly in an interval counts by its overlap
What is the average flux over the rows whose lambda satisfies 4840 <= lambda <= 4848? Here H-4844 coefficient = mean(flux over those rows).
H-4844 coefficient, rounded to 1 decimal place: 10.3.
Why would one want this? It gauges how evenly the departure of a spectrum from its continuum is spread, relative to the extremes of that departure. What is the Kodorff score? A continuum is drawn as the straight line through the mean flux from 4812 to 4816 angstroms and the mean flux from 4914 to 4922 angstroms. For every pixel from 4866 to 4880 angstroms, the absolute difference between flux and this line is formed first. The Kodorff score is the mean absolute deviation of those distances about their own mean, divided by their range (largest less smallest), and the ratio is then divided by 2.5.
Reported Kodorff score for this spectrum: 0.106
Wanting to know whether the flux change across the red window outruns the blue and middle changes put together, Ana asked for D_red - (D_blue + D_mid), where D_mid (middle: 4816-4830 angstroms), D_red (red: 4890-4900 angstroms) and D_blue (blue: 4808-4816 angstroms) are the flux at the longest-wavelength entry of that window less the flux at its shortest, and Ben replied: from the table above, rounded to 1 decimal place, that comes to 2.9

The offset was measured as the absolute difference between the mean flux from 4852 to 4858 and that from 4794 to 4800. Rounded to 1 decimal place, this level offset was 1.1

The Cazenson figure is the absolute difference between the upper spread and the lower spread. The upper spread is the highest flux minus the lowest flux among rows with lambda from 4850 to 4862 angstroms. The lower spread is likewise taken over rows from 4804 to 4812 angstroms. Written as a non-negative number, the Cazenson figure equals 3.7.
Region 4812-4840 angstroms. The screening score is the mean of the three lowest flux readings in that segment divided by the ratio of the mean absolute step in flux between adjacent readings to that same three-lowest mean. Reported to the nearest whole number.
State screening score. 137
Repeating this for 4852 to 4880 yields 70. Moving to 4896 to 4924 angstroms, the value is 205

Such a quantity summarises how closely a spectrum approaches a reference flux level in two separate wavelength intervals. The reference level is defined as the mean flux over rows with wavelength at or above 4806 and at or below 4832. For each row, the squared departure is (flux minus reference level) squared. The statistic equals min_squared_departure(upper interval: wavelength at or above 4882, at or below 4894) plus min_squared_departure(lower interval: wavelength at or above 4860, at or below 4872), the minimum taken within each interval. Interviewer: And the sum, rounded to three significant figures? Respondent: 0.172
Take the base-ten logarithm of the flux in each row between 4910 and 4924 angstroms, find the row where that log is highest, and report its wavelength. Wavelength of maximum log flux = 4915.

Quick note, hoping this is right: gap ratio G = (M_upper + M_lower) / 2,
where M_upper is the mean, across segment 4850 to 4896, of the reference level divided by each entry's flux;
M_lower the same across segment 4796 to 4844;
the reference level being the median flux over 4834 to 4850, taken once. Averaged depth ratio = 1.03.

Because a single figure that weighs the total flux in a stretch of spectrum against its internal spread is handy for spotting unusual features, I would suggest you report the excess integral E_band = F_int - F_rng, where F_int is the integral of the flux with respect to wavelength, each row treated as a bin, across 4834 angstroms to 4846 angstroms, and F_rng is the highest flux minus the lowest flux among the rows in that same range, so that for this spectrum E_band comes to 120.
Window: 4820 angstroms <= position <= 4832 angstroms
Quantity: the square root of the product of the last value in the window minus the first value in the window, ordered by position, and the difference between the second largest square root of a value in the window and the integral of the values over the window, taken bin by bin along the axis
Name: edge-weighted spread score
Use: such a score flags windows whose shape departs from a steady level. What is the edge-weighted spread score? 7.5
